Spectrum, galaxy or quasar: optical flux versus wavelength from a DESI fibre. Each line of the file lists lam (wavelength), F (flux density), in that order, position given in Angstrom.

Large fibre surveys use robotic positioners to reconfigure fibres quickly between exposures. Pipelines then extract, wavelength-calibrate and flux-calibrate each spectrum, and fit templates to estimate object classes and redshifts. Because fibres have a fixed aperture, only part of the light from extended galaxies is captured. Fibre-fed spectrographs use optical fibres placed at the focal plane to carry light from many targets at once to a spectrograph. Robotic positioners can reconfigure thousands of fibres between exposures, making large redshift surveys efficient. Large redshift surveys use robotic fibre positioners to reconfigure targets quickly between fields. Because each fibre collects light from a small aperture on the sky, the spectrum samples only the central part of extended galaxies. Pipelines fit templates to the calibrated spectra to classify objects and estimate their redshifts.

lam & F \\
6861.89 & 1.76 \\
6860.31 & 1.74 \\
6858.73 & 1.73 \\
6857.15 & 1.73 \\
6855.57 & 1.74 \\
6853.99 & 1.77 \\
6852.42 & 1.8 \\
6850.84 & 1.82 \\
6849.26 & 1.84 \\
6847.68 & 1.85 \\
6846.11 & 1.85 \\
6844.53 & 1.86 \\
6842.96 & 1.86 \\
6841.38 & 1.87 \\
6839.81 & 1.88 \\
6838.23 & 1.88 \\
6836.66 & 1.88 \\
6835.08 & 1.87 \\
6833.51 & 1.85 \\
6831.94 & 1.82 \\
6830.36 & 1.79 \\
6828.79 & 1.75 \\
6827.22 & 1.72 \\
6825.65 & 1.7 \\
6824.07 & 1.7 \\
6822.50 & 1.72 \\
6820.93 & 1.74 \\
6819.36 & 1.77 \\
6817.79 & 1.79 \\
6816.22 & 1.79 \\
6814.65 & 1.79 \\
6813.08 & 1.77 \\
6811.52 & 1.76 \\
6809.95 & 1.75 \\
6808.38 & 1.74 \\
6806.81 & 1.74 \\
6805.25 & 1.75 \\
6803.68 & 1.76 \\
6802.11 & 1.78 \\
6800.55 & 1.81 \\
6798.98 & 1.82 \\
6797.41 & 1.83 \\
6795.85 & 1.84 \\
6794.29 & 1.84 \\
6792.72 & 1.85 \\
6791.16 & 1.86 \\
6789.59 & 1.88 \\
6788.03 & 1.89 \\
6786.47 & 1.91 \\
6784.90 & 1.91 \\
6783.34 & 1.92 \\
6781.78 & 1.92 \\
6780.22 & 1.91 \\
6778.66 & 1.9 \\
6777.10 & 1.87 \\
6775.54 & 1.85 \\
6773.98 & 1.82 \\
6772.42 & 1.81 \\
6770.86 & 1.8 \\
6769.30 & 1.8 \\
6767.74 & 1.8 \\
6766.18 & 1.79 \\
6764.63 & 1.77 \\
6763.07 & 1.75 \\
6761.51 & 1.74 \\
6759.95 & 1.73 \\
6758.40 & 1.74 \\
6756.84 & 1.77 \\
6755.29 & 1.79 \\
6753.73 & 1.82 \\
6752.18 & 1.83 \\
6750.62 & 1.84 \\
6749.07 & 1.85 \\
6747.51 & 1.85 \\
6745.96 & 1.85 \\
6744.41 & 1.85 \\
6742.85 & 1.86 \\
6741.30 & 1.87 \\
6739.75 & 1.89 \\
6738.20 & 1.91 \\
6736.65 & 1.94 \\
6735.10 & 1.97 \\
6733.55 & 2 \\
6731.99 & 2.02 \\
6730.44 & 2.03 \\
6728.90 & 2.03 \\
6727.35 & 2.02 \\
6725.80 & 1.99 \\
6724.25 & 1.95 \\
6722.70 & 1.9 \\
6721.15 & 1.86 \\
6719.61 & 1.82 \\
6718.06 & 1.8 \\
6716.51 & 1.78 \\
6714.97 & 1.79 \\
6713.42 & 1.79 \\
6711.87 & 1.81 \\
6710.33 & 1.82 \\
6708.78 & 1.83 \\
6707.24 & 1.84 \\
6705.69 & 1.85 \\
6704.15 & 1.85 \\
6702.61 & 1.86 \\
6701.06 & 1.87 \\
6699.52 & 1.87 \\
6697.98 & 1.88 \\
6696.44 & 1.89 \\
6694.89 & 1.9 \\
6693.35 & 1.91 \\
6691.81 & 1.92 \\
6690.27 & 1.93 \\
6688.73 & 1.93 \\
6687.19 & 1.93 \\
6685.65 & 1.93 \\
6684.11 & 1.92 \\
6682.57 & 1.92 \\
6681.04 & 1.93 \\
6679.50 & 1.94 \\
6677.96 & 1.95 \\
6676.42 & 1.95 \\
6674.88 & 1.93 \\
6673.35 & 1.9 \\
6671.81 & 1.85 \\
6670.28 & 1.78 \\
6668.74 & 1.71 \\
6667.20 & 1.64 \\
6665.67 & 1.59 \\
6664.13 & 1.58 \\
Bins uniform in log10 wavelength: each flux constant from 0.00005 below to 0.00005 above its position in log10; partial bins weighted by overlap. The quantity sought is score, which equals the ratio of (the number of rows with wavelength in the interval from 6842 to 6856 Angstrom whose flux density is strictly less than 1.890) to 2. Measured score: 4.5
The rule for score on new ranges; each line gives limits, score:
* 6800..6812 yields 4.0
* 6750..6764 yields 4.5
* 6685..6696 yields 0.0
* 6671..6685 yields 0.5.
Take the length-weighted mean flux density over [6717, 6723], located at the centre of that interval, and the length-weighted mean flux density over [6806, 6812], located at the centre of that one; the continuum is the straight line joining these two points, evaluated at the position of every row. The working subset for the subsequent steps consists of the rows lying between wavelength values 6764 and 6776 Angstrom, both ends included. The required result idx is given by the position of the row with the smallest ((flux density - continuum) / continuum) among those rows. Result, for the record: 6764.63 Angstrom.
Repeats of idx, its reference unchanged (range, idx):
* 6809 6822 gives 6809.95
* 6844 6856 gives 6855.57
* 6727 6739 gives 6738.20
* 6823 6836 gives 6824.07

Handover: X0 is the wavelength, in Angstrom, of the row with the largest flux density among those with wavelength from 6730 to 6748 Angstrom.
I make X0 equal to 6730.44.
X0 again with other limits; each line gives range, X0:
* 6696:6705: 6696.44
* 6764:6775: 6773.98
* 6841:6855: 6841.38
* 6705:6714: 6705.69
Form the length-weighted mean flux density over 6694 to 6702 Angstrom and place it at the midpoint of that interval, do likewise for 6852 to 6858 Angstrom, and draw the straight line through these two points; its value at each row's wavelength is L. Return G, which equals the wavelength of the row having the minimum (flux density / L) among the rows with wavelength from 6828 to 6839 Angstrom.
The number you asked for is 6828.79 Angstrom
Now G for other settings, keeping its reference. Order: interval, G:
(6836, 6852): 6850.84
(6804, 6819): 6806.81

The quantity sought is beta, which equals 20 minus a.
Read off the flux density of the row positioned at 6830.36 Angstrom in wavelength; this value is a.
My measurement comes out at 18.2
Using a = 1.79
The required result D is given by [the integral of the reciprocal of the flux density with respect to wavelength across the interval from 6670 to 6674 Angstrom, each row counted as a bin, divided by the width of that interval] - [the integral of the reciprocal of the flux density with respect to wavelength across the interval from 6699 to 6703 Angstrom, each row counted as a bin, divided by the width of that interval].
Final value 0.01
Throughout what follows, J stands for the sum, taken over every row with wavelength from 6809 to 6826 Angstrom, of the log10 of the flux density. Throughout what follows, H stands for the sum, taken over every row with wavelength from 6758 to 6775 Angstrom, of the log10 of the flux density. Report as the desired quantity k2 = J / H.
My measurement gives 0.98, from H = 2.75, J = 2.68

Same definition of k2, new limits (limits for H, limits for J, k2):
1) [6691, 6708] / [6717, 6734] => 1.06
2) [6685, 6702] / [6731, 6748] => 1.00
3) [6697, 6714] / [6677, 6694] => 1.07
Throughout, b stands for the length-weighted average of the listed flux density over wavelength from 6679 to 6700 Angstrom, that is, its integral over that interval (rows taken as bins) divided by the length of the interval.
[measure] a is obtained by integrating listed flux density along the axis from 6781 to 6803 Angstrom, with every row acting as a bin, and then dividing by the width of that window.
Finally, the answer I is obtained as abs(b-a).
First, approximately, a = 1.86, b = 1.91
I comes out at 0.05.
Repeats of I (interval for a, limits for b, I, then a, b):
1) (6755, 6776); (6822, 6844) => 0.03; 1.78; 1.81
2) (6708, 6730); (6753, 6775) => 0.09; 1.87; 1.78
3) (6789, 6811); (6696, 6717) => 0.04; 1.80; 1.84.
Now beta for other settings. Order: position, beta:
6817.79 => 18.2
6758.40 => 18.3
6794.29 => 18.2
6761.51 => 18.3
